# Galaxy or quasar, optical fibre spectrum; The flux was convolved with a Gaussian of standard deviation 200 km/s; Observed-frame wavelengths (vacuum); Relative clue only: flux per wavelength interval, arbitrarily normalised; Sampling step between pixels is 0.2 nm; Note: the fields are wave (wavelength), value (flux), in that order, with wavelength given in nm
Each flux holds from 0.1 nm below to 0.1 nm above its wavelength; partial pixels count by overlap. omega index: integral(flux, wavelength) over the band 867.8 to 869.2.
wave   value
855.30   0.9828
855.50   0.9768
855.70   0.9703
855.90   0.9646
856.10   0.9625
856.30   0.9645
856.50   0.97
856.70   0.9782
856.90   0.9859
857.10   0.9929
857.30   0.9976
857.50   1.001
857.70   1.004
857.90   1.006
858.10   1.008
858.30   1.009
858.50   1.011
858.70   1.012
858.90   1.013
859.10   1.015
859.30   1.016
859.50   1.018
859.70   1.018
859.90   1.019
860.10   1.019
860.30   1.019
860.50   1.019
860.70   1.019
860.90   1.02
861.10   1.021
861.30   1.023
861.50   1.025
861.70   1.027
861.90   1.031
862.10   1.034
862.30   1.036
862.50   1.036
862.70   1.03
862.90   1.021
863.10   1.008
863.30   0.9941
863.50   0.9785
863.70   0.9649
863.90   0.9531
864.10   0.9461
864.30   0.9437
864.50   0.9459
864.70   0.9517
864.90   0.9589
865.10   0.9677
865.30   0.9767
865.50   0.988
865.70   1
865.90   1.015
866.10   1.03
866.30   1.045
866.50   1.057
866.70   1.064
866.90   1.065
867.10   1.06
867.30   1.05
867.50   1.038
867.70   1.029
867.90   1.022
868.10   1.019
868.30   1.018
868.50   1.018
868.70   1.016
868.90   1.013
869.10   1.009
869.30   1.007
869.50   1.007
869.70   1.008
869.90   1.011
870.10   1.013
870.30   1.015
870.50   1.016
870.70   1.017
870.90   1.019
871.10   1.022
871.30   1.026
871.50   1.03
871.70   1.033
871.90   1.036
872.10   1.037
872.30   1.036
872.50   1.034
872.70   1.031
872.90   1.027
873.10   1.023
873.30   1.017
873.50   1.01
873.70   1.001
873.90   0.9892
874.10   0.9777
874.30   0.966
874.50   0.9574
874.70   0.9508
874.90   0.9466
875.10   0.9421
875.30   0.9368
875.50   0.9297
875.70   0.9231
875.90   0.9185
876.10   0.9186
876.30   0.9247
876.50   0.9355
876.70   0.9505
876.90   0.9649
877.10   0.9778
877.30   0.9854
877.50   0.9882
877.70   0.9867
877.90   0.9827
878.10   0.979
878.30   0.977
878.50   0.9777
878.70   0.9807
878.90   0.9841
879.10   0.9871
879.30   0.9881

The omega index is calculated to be 1.42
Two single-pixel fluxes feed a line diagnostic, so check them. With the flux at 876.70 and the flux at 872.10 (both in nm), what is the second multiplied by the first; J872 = 0.99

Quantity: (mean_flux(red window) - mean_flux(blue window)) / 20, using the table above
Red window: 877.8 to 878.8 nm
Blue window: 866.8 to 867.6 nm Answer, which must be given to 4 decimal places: -0.0037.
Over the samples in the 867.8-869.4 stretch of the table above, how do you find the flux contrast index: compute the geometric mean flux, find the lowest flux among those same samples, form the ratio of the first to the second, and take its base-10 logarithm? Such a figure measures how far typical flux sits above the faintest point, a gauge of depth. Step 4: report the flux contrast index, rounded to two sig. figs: 0.0035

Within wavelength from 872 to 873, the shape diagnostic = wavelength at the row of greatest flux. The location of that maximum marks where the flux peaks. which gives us 872.10 nm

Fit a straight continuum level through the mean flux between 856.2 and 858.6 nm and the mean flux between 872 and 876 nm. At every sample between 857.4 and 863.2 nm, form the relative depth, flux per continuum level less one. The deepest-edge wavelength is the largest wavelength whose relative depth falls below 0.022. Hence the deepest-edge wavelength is 863.10 nm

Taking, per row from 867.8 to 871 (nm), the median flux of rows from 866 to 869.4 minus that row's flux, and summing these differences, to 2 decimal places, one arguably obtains 0.24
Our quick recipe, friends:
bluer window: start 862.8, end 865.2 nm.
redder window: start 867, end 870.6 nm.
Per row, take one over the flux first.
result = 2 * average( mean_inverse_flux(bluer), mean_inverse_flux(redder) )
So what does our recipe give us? 2.01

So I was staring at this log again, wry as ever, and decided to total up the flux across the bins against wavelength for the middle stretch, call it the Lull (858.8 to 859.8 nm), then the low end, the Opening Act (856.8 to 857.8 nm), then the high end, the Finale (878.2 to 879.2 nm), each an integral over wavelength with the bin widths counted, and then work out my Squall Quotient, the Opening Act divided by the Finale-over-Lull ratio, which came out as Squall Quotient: 1.03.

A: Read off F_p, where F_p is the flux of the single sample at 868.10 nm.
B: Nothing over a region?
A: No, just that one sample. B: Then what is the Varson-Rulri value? 1.019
